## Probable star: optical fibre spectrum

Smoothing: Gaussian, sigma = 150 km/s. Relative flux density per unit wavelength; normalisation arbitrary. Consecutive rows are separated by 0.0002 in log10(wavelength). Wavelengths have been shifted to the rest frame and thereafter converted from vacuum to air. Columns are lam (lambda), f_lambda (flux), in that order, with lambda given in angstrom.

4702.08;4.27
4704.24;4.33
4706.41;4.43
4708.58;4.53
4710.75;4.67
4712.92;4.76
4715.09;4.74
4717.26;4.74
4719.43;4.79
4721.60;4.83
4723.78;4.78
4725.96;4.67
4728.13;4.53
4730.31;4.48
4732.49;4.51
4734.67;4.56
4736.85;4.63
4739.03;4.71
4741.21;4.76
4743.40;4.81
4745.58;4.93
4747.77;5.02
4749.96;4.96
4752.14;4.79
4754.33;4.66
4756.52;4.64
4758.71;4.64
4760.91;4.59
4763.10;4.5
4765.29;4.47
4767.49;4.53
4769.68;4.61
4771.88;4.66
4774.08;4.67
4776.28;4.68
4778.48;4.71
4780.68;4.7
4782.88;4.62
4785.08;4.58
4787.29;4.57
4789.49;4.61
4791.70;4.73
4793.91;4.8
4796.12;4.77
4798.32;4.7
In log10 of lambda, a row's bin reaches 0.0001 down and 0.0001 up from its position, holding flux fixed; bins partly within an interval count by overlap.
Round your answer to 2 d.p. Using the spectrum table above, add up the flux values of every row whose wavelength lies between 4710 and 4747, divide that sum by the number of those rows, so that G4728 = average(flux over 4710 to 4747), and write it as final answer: 4.70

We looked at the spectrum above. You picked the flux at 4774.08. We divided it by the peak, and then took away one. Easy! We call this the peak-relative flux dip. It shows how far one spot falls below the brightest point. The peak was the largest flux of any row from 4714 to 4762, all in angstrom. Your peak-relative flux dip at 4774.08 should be -0.07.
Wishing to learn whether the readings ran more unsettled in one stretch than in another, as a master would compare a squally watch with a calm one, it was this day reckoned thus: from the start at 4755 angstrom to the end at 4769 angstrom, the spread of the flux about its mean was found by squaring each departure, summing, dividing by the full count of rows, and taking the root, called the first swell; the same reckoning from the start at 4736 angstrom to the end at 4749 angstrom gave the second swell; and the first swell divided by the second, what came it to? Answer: 0.50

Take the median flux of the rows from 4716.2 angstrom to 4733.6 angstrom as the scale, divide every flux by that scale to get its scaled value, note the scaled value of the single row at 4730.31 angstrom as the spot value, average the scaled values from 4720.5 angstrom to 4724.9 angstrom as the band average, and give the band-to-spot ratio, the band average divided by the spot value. 1.07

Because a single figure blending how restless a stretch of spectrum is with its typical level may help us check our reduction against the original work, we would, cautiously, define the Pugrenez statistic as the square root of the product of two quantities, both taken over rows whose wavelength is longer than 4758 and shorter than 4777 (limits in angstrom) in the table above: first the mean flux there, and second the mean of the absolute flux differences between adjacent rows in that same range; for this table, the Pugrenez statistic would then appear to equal 0.467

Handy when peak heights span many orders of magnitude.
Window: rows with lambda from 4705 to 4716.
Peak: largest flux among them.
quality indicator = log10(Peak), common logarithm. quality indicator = 0.678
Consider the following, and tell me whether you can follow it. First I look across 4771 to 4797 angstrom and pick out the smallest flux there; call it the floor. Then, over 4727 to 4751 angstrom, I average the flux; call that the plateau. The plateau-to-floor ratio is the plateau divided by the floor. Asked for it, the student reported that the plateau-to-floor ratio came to 1.03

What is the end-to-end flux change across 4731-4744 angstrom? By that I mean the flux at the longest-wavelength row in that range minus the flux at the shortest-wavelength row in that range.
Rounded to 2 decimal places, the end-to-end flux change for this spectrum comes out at 0.30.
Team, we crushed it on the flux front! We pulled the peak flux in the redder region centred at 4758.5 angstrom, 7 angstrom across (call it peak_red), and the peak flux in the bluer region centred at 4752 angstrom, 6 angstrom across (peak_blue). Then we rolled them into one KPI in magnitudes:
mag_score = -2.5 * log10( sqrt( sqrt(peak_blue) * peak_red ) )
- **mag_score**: -1.268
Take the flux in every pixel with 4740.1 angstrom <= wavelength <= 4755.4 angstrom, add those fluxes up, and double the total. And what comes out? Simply 67.9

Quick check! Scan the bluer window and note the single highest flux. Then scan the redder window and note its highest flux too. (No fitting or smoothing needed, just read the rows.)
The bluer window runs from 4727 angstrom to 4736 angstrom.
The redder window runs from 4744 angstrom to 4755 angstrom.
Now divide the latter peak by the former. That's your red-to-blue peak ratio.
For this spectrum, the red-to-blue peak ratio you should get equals 1.10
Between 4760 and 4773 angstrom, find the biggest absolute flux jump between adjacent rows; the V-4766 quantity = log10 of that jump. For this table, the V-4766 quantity -1.05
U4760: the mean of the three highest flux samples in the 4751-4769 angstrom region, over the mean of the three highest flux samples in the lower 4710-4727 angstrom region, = 0.98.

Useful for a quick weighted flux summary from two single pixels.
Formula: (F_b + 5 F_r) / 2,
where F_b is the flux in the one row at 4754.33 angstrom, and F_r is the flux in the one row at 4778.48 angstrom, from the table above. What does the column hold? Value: 14.1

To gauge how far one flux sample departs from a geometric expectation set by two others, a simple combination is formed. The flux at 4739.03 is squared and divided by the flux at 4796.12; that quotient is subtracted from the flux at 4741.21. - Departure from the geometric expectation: 0.1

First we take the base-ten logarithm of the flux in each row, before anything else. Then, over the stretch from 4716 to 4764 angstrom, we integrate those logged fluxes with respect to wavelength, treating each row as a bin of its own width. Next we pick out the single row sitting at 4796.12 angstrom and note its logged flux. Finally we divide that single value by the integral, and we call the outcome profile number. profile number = 0.0210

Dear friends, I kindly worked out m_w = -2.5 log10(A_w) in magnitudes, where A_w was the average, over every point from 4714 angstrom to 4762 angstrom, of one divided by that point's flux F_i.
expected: 1.68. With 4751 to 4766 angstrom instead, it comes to 1.66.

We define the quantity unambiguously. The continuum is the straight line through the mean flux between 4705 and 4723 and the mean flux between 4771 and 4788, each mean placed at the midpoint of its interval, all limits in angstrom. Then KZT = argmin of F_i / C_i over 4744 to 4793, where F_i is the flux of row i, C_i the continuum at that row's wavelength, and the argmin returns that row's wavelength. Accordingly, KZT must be 4765.29 angstrom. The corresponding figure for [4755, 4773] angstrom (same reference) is 4765.29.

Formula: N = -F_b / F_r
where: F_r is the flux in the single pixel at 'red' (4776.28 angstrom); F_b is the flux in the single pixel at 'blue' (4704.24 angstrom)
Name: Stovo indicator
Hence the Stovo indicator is -0.93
